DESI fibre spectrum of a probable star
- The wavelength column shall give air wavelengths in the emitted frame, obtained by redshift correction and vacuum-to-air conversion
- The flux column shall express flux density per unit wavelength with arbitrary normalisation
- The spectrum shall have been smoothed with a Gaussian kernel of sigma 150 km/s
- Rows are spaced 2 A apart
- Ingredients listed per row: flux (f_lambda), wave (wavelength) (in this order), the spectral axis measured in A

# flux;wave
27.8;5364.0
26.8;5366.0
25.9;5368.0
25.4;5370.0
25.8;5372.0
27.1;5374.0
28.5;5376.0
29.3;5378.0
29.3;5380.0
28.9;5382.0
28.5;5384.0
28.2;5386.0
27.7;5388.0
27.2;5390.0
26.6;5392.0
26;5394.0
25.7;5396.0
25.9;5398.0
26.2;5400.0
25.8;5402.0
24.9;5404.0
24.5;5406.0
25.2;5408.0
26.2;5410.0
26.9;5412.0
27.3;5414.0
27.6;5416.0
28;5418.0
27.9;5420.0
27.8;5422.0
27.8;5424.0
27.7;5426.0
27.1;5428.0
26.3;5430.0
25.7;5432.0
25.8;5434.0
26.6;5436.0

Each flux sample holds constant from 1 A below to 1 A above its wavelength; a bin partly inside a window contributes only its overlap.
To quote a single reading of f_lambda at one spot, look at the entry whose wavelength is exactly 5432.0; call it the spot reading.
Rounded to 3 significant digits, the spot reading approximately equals 25.7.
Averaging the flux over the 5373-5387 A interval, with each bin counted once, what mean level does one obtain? 28.5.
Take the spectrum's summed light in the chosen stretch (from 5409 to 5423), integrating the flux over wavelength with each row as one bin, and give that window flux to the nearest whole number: 383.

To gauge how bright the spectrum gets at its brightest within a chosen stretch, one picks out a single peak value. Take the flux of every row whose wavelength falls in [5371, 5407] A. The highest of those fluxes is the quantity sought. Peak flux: 29.3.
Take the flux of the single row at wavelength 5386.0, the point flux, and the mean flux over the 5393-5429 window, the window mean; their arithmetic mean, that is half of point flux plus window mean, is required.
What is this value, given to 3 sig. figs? 27.4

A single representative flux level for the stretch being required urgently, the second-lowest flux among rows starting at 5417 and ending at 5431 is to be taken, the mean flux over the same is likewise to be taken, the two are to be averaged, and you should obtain 27.3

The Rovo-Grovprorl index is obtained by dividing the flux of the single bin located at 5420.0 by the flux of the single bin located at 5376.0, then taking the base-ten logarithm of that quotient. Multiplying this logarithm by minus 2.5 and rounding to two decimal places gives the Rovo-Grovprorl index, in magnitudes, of 0.02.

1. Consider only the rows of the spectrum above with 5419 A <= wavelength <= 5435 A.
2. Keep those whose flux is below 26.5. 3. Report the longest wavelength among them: 5434.0 A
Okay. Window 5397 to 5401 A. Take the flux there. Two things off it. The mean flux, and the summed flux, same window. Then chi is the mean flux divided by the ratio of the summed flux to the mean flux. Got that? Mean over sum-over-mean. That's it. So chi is 13.0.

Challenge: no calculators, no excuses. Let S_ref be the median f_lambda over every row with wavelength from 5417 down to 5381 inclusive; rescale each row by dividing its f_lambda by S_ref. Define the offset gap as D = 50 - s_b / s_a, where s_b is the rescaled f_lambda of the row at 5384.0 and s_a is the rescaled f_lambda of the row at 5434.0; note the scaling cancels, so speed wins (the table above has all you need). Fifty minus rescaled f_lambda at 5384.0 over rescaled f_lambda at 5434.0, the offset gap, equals 48.90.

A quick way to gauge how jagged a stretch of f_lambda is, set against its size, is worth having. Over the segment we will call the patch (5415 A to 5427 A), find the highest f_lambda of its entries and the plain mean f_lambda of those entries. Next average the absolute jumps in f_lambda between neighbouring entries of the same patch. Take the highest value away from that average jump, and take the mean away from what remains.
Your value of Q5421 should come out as -56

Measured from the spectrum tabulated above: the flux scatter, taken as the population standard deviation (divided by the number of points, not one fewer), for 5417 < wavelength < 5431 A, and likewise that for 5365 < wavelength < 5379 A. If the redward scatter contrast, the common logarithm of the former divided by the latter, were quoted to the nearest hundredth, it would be -0.38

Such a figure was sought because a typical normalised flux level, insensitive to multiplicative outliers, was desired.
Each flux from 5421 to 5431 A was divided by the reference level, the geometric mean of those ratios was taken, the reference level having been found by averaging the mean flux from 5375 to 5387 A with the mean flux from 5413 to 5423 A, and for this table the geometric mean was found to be 0.97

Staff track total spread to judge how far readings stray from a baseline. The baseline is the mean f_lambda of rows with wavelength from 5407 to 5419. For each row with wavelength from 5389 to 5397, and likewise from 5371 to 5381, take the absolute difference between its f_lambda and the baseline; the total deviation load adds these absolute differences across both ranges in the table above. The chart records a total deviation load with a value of 10.4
